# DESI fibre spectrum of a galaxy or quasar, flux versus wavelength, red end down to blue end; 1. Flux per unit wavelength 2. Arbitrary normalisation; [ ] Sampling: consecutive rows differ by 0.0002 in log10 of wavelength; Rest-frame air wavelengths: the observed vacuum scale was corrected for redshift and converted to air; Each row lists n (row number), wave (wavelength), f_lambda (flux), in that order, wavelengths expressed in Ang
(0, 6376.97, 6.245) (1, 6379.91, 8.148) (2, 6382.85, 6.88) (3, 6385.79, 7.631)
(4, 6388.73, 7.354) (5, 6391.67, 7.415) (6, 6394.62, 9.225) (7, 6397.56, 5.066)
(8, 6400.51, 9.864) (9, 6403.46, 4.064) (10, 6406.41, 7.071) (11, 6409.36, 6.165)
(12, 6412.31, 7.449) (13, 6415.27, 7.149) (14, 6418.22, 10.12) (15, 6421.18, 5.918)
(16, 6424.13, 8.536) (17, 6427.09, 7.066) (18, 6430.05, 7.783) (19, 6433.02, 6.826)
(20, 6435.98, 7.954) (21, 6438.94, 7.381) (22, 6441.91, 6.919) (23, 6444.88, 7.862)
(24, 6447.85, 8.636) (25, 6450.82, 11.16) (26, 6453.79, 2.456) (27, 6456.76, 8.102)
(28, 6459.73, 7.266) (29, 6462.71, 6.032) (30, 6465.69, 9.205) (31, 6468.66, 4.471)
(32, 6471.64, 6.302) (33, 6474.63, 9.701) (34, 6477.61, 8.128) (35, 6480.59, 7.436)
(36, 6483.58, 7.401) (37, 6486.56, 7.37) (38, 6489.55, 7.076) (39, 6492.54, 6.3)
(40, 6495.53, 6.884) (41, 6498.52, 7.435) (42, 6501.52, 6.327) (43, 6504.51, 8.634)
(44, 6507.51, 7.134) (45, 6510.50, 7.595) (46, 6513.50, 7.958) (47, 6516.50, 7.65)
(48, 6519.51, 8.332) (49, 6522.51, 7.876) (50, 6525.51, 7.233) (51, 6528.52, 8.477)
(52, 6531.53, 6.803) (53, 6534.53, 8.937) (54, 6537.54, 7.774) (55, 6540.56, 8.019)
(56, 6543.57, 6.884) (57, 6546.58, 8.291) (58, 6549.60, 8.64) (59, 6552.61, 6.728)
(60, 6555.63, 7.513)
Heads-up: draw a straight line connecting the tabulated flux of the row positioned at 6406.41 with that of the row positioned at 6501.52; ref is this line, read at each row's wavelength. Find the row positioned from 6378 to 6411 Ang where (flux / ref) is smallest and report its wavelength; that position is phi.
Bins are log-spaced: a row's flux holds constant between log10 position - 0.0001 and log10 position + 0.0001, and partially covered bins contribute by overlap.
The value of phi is 6403.46 Ang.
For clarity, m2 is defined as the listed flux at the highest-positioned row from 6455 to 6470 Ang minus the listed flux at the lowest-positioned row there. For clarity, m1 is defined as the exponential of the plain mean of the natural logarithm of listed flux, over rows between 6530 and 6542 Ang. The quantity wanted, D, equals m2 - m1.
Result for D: -11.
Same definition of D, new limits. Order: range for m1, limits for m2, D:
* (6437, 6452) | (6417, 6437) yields -10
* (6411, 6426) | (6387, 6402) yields -5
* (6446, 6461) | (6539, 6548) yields -6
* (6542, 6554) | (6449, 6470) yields -14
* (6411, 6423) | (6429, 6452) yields -4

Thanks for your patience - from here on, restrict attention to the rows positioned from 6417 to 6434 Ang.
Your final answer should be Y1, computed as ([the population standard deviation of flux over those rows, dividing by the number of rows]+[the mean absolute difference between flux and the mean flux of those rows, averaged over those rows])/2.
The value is 1.23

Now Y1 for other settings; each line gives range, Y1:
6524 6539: 0.74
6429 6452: 1.10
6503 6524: 0.41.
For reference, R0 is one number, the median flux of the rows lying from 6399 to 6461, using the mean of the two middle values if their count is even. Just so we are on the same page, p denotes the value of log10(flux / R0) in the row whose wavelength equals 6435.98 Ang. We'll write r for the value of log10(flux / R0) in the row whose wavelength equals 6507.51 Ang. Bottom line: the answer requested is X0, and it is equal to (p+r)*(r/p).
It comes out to -0.01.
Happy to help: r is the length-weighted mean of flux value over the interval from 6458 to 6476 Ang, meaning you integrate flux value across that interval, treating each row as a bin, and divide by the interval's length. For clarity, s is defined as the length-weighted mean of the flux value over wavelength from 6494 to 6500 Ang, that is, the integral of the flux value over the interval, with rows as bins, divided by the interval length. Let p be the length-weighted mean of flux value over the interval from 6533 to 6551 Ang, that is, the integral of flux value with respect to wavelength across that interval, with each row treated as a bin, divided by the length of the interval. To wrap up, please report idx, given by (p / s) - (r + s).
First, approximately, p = 8.1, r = 7.2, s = 7.16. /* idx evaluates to -13.2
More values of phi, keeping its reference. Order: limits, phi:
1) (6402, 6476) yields 6453.79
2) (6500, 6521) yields 6501.52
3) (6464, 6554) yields 6468.66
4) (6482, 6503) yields 6492.54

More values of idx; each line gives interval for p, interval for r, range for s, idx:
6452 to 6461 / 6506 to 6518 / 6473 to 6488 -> -14.8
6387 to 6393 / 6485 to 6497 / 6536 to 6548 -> -13.7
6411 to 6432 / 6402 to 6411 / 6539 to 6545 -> -12.2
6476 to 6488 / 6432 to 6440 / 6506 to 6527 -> -14.1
